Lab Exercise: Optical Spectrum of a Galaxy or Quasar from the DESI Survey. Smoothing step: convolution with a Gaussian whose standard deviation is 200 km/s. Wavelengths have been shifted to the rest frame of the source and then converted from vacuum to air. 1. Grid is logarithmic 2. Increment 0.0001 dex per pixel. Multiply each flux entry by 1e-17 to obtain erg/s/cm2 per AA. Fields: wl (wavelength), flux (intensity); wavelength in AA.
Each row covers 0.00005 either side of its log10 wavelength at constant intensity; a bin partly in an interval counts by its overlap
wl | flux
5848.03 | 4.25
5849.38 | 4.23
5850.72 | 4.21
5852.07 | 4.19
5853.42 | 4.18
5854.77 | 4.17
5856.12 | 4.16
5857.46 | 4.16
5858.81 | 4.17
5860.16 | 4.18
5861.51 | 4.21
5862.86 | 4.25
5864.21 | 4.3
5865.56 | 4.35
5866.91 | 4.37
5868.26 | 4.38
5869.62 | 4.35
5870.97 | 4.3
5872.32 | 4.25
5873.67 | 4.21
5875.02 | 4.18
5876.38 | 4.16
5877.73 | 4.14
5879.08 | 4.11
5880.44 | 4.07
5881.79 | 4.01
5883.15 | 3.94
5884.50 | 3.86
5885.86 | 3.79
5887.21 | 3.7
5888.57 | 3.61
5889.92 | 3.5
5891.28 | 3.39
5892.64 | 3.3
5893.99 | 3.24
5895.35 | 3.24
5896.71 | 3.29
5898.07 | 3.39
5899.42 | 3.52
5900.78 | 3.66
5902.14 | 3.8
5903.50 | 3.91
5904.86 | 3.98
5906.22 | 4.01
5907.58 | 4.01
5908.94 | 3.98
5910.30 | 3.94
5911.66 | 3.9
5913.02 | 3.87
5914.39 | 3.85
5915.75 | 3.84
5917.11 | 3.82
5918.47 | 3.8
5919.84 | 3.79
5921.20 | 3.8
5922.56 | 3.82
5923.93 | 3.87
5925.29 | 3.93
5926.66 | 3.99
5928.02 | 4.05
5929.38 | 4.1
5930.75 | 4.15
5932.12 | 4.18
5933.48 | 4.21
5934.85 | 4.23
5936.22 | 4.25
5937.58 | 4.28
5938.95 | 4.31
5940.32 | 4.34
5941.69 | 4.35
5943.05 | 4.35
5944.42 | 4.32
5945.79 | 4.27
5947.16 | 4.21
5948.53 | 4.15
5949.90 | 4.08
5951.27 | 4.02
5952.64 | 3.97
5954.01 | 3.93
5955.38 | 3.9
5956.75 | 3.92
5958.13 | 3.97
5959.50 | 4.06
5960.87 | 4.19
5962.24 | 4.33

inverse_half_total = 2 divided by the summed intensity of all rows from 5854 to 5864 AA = 0.07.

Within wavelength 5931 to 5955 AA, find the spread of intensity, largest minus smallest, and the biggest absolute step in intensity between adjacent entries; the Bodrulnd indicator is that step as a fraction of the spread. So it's 0.17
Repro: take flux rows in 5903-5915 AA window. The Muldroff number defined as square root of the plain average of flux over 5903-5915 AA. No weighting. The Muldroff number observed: 1.98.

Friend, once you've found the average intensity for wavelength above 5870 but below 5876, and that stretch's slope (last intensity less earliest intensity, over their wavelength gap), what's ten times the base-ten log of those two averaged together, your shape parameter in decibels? 3.23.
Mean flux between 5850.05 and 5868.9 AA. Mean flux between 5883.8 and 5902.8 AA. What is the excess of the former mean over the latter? 0.7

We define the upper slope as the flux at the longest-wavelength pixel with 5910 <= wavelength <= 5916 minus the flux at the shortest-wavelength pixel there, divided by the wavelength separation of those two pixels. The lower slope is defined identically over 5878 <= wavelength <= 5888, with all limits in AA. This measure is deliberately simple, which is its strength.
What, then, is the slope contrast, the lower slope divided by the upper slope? 2.7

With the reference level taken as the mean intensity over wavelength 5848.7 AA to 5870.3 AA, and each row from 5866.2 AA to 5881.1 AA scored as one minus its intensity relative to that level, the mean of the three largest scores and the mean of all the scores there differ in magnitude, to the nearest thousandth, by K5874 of 0.029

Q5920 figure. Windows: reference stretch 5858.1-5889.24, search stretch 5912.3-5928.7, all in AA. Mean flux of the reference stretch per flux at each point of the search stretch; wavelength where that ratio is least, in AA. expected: 5928.02 AA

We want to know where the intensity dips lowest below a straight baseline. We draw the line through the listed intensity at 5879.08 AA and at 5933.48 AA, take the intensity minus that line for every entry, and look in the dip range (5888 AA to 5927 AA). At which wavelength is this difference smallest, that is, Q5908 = 5895.35 AA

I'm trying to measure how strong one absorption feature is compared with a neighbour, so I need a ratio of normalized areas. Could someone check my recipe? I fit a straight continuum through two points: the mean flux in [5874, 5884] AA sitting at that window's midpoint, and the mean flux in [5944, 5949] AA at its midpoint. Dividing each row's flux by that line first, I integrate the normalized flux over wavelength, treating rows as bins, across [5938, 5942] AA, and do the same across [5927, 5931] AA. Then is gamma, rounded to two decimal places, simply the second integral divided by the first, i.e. 0.95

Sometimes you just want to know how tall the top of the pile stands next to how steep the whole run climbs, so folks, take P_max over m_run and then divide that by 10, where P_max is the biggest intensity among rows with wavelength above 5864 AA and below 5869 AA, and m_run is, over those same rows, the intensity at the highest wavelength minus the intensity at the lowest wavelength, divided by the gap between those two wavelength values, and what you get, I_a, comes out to 22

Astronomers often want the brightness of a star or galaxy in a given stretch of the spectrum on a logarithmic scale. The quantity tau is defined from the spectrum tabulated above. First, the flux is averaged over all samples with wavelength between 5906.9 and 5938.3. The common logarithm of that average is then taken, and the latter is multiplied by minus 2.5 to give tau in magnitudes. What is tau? -1.50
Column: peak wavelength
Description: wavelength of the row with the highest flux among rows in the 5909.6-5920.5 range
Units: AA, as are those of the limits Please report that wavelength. 5910.30 AA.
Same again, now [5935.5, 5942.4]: 5941.69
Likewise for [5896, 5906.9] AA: 5906.22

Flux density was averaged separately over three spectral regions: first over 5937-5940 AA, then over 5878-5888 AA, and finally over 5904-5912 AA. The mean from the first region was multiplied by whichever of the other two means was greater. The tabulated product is 17.1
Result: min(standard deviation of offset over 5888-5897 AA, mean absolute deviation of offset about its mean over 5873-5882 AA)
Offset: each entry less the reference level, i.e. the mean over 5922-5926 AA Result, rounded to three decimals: 0.053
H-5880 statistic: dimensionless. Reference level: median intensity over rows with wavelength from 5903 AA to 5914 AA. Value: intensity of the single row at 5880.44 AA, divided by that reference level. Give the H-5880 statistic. 1.03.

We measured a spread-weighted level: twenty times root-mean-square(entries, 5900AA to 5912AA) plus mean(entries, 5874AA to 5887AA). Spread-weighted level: 82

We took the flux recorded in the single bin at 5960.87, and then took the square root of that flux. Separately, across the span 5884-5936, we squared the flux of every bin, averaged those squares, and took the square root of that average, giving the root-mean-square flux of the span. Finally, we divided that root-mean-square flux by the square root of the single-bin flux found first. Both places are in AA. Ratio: 1.86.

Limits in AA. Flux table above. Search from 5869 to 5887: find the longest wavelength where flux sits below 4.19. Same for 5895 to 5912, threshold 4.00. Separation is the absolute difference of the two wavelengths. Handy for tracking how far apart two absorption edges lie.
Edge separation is 25.8 AA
